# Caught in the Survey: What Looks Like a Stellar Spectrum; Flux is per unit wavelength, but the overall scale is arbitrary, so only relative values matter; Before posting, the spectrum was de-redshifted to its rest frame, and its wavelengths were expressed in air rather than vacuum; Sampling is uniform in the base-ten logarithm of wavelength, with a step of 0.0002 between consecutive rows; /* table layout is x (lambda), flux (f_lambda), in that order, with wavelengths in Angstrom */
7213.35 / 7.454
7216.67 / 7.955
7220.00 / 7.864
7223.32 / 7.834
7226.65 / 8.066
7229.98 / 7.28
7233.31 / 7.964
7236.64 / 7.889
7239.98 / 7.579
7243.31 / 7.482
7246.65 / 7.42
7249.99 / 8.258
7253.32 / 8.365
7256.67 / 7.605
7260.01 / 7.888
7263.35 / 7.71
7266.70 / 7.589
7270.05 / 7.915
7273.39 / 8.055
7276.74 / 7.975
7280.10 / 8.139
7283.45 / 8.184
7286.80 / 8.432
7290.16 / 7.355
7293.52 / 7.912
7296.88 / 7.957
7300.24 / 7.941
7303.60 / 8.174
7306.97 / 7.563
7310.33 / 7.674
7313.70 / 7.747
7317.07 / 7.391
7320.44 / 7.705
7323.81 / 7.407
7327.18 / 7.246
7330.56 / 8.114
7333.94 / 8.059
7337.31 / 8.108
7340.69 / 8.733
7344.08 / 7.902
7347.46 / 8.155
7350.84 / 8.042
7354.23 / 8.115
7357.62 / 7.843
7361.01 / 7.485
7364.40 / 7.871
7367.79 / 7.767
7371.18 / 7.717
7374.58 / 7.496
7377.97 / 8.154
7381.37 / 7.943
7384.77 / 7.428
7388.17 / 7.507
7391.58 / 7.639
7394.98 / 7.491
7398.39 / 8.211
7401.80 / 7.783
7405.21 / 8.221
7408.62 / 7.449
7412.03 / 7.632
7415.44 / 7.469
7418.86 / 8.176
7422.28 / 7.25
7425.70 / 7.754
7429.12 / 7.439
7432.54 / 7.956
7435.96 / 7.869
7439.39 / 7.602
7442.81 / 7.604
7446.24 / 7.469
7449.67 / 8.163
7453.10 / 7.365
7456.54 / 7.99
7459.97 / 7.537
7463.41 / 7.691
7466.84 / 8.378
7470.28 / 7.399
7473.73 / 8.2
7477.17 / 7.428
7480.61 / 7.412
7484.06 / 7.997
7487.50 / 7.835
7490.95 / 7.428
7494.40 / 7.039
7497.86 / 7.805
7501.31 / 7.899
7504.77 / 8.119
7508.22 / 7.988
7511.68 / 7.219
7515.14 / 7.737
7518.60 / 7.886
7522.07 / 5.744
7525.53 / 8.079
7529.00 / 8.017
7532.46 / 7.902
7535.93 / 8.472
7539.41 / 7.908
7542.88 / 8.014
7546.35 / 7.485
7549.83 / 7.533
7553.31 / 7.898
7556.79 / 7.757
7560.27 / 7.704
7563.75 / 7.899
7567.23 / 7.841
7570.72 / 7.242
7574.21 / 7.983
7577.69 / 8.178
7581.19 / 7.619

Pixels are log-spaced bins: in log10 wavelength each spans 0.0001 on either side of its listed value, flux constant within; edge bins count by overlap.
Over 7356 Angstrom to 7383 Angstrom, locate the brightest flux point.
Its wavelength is 7377.97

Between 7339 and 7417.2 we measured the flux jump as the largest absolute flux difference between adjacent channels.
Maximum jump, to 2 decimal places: 0.83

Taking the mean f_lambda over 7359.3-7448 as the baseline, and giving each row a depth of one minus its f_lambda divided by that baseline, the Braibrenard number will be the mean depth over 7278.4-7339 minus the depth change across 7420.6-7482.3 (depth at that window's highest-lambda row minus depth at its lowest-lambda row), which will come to 0.00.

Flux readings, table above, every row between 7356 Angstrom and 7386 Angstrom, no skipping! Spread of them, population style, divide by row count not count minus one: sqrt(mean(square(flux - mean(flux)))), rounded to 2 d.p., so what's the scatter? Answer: 0.23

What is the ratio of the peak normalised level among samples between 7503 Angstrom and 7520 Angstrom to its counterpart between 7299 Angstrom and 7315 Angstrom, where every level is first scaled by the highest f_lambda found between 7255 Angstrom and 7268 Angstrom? 0.993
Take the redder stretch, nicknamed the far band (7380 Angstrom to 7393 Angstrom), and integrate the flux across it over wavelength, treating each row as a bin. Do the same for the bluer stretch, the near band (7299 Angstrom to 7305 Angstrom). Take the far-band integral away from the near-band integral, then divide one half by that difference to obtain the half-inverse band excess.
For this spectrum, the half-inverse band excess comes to -0.010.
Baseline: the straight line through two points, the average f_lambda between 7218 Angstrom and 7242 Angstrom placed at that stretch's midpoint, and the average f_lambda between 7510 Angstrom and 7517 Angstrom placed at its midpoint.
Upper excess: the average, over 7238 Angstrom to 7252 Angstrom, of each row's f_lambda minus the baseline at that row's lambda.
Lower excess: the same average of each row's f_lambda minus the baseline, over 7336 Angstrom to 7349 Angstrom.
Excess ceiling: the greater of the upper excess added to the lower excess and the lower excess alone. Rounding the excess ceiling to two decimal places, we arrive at 0.56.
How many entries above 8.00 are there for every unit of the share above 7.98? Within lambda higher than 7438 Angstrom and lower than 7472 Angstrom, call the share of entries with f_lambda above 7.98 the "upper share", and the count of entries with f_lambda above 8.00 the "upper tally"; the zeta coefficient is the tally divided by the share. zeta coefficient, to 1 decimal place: 6.7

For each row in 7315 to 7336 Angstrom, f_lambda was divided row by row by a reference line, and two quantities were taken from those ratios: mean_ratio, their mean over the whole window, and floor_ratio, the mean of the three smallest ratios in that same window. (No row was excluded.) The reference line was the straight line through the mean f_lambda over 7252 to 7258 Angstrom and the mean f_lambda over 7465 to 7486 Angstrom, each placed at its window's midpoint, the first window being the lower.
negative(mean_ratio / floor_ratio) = -1.04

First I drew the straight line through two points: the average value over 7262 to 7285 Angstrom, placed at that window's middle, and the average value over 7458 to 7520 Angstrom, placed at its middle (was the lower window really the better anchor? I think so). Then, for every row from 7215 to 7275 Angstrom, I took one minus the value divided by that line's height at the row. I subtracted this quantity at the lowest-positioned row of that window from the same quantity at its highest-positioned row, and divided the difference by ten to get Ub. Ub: -0.002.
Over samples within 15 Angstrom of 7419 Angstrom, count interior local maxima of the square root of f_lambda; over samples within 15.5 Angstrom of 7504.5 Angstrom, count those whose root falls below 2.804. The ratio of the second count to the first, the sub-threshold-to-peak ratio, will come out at 1.67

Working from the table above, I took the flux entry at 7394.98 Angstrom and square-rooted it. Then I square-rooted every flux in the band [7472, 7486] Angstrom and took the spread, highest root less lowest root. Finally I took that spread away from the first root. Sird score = 2.60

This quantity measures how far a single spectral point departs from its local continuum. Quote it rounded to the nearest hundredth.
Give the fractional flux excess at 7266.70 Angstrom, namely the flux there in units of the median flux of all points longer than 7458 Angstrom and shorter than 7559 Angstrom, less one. -0.03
